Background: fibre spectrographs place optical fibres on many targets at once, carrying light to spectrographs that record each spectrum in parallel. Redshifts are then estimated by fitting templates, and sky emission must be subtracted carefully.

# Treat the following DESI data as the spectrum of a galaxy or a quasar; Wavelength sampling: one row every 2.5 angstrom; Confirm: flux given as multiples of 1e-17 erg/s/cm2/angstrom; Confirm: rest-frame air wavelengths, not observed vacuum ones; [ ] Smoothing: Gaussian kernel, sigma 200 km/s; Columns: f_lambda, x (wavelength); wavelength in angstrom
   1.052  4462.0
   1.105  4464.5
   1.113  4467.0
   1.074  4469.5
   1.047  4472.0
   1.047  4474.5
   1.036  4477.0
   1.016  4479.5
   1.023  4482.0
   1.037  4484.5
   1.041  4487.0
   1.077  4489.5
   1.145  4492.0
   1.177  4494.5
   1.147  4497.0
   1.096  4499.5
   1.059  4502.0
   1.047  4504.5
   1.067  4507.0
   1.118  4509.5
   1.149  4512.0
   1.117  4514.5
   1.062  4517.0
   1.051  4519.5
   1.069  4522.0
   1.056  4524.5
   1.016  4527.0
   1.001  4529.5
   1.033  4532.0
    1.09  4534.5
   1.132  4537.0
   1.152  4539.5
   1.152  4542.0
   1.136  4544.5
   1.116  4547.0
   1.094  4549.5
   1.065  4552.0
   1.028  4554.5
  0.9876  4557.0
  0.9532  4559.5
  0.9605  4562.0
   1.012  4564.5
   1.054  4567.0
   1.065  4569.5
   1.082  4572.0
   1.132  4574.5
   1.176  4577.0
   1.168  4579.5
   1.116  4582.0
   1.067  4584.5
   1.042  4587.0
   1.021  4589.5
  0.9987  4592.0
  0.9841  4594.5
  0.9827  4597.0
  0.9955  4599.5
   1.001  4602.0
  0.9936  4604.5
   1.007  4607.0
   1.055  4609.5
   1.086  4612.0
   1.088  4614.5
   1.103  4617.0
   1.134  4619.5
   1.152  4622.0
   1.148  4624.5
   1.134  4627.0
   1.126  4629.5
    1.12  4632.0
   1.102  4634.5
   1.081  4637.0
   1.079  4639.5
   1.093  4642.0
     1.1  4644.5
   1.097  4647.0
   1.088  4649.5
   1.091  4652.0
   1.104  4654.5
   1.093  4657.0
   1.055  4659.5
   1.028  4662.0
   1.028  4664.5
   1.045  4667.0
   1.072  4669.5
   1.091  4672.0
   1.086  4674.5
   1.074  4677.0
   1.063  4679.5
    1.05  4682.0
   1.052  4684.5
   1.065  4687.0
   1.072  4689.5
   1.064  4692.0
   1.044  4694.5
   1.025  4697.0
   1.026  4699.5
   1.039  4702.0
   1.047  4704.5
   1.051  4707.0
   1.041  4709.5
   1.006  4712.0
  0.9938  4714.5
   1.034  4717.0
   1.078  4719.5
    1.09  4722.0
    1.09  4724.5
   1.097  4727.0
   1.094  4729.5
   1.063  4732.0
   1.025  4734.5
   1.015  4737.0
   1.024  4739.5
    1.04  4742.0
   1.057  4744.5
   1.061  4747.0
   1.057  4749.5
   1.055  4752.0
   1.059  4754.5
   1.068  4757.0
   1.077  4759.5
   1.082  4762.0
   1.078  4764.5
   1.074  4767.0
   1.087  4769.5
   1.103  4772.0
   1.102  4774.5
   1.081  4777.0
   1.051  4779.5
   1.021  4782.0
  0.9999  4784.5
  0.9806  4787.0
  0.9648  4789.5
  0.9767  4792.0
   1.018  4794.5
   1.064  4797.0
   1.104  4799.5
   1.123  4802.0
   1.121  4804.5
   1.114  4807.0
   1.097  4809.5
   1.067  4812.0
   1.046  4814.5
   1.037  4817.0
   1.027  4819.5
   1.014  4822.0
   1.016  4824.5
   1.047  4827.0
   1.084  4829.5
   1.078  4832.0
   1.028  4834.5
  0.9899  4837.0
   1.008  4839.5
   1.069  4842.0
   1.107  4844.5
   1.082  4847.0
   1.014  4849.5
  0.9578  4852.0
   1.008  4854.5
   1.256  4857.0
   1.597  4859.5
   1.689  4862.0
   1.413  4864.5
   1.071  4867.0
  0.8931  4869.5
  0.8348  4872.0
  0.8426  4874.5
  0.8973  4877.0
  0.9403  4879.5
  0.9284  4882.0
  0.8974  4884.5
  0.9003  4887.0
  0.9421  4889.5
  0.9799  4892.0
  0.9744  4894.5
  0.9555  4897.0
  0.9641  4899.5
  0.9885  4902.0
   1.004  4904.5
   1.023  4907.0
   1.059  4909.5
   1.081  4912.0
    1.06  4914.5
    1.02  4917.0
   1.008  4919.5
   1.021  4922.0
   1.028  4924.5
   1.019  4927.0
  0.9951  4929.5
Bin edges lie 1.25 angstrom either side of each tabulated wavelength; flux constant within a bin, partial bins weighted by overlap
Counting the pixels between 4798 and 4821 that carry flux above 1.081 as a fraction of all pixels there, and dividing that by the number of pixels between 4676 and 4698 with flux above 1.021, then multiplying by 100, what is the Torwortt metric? 6.2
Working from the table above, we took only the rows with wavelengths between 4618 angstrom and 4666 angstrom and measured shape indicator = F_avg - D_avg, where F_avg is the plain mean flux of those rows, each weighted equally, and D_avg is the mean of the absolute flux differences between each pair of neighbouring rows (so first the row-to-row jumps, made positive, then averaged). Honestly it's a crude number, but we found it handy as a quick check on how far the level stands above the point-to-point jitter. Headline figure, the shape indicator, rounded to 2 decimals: 1.09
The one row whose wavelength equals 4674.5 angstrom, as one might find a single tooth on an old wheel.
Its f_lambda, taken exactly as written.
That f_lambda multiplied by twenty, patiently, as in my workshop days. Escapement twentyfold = 21.7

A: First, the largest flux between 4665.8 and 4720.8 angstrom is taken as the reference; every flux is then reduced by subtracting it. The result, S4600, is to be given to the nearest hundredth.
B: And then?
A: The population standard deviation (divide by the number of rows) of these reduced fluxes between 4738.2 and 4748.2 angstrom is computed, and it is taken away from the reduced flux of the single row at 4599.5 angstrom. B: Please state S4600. -0.11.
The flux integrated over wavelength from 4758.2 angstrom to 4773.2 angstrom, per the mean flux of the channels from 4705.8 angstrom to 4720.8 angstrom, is 15.7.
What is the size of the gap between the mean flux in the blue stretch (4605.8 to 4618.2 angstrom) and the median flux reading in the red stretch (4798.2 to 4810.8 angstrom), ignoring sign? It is 0.046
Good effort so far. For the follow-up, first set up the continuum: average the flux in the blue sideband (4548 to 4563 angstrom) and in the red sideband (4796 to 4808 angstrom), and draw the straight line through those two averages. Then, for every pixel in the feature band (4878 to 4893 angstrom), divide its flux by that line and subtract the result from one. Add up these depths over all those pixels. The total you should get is 1.1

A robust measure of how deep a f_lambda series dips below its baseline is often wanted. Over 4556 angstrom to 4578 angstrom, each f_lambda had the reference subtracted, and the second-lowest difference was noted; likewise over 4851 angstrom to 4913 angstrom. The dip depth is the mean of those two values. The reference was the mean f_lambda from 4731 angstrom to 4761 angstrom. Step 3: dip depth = -0.15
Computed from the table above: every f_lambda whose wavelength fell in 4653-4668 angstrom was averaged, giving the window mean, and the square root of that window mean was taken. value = 1.029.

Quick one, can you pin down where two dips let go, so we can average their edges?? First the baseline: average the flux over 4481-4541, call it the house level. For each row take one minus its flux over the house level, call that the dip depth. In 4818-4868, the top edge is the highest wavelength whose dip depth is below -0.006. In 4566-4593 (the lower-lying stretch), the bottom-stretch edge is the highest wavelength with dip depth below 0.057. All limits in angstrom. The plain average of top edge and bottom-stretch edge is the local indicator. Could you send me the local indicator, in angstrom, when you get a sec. 4727.0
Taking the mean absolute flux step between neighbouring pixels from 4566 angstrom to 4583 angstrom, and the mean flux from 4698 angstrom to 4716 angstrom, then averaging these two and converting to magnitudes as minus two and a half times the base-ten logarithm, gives 0.69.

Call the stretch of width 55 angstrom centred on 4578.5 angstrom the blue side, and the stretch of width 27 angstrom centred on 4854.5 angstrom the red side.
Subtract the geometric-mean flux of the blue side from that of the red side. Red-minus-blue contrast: 0.146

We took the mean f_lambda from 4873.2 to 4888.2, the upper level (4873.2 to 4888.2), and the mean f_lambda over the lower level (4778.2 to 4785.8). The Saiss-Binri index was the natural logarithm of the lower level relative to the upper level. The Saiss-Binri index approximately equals 0.13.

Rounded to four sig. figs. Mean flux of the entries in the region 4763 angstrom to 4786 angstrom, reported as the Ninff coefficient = 1.066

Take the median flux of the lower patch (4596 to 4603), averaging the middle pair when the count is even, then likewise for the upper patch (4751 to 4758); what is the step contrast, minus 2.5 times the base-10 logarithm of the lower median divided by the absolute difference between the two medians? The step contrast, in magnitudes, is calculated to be -2.99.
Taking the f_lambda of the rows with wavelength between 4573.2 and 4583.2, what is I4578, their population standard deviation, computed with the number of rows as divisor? 0.025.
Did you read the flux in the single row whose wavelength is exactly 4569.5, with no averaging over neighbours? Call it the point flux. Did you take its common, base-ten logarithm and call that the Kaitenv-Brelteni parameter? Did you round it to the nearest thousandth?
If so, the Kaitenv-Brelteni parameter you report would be 0.027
